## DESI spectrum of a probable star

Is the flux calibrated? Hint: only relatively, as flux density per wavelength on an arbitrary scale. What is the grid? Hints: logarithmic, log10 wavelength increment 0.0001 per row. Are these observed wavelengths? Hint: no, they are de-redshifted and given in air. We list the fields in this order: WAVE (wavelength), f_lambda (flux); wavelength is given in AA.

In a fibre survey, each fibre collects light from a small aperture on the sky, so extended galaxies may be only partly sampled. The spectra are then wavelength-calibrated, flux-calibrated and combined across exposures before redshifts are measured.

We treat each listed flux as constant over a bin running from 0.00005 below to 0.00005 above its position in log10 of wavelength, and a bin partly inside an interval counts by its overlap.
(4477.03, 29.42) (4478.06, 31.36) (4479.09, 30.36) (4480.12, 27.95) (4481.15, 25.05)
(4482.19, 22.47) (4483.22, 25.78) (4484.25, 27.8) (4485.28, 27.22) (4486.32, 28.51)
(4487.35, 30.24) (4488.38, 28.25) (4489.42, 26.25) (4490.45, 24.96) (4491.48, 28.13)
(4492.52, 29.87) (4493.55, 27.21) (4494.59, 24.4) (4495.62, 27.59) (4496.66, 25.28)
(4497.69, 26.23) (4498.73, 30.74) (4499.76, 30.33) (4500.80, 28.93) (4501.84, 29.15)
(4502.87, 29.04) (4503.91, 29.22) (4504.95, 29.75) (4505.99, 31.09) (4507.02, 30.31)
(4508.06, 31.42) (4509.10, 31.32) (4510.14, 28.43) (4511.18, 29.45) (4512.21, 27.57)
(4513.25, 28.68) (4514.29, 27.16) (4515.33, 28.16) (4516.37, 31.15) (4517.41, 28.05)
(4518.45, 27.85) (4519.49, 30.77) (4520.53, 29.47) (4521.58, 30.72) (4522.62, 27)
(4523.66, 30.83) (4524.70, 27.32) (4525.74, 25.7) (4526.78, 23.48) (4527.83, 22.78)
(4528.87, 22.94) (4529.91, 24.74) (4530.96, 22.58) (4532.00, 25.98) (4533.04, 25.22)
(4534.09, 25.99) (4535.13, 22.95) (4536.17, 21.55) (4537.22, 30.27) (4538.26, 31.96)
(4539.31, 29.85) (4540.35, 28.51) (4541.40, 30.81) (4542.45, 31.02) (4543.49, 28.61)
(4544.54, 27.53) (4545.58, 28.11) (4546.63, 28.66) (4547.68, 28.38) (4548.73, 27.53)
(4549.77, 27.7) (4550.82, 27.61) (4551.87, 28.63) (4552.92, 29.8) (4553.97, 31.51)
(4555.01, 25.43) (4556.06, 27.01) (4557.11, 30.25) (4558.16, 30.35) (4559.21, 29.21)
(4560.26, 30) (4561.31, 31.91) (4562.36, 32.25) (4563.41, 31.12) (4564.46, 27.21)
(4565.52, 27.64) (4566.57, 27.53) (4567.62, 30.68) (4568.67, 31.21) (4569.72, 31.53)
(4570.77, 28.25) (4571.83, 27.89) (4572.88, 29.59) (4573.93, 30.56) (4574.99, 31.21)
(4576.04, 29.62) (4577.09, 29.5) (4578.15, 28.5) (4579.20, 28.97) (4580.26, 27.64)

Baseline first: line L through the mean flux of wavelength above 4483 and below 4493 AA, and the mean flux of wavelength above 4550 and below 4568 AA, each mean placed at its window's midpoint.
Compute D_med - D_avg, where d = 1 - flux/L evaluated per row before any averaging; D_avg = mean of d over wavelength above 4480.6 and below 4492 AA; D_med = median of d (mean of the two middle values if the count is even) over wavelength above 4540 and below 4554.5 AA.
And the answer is -0.02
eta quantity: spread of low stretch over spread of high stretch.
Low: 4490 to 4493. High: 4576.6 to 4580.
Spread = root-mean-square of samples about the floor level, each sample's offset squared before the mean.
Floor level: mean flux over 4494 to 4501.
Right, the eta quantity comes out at 1.4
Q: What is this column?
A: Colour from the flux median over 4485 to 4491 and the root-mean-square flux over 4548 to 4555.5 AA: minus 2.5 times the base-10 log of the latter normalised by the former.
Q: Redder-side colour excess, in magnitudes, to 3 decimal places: -0.025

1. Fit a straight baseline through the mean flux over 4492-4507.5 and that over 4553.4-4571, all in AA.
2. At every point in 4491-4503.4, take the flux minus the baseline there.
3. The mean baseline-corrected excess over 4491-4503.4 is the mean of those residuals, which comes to -0.5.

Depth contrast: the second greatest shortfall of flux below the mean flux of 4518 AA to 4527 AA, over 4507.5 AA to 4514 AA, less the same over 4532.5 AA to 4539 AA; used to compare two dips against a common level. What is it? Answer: -5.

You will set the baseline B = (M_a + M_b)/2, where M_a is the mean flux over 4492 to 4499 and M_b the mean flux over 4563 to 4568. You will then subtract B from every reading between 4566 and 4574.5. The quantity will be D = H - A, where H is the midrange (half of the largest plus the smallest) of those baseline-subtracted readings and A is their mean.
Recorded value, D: -0.1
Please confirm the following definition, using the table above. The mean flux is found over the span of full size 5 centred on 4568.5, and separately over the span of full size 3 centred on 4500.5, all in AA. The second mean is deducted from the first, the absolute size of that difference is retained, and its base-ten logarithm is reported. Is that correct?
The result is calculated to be -0.4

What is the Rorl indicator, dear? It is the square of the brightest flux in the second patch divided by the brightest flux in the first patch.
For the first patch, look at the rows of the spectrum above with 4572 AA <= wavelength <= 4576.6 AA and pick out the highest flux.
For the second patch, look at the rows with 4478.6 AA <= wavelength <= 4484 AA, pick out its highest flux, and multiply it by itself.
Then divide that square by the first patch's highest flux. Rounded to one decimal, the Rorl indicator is 29.5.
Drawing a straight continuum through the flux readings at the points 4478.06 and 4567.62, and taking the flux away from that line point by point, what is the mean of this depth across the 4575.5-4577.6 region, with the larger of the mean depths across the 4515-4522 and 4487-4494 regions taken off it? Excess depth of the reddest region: -2.4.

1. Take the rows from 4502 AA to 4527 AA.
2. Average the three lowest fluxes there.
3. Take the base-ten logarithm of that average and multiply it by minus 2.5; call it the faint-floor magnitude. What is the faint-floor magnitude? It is -3.51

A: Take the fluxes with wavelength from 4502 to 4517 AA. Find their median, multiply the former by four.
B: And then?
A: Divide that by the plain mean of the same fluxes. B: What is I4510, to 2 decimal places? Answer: 3.98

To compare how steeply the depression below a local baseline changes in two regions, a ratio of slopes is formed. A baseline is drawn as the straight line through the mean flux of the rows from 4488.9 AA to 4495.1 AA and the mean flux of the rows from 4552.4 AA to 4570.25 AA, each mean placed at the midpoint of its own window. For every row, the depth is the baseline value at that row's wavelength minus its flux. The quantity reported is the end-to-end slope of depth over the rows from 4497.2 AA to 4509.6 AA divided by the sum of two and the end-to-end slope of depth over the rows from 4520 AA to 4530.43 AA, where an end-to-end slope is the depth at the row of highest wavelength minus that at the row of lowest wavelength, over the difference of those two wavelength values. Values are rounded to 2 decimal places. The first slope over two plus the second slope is -0.16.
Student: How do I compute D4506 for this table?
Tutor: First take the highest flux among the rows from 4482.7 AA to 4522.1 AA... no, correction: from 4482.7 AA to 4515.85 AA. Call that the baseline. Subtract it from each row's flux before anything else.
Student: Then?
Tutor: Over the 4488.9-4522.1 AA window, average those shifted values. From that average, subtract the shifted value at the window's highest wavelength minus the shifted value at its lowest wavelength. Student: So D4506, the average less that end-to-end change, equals -7.2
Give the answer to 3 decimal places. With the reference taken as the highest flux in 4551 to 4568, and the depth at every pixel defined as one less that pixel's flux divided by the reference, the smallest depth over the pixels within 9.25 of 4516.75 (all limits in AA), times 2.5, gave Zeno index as 0.064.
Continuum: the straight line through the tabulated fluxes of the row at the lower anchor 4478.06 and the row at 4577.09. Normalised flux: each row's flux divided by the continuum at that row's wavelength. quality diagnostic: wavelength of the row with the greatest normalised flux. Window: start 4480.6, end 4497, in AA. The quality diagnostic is 4487.35 AA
